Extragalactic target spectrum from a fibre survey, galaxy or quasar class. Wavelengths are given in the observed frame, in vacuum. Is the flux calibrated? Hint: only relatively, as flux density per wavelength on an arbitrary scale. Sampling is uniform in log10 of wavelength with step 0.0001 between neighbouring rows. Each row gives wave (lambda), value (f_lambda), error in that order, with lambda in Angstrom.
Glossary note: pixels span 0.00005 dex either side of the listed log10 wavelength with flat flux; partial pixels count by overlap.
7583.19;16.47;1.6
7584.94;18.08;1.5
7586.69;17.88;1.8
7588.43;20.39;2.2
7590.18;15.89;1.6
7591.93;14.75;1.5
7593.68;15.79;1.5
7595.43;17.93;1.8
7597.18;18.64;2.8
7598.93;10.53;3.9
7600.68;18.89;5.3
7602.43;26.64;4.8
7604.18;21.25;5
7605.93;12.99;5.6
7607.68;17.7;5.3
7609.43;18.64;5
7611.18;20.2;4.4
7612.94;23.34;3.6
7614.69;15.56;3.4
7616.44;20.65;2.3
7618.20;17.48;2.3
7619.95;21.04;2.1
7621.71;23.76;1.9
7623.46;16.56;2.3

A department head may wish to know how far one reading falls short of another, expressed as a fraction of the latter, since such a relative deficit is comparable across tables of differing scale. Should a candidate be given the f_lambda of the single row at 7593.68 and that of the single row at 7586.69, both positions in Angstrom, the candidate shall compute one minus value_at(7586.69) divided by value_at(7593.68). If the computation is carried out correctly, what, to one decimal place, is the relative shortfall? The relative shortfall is -0.1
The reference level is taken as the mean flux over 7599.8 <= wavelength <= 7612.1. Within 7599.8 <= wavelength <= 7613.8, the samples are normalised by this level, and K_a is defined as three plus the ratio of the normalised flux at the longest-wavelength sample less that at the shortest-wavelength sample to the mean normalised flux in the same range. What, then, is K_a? 3.22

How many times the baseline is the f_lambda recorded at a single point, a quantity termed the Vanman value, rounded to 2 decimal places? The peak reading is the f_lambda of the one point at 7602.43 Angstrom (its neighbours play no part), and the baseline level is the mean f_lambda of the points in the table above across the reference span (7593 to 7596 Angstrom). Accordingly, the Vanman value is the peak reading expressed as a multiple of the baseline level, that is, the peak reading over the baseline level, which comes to 1.58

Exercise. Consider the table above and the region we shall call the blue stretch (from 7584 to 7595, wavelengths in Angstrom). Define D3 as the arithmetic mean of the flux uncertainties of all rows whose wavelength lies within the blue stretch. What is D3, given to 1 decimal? 1.7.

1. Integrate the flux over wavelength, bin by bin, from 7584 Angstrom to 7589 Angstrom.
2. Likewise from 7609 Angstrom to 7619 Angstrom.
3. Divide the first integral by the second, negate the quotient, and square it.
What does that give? 0.2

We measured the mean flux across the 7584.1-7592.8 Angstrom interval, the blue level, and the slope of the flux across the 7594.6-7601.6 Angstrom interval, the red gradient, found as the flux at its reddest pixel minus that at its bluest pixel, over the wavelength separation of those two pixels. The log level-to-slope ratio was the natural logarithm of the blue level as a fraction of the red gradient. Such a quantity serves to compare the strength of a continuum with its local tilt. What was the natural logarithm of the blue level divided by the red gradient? 4.56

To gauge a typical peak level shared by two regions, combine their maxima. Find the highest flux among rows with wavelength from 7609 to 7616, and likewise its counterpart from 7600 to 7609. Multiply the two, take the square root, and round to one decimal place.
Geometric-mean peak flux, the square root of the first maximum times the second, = 24.9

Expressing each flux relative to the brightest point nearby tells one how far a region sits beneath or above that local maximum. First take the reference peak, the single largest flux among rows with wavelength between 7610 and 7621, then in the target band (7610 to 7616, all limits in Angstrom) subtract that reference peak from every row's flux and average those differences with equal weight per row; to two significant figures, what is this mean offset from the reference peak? -3.6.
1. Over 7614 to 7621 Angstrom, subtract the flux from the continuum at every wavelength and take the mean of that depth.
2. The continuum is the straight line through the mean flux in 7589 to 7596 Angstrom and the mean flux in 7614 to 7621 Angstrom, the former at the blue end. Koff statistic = 0.0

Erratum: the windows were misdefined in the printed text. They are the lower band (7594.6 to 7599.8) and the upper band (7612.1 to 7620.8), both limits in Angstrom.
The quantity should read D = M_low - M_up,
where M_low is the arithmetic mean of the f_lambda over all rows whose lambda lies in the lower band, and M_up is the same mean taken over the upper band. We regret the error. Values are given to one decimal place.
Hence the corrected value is -3.9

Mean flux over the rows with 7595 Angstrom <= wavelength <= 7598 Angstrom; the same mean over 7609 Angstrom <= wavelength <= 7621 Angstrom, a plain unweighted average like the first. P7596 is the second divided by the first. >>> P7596 1.07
